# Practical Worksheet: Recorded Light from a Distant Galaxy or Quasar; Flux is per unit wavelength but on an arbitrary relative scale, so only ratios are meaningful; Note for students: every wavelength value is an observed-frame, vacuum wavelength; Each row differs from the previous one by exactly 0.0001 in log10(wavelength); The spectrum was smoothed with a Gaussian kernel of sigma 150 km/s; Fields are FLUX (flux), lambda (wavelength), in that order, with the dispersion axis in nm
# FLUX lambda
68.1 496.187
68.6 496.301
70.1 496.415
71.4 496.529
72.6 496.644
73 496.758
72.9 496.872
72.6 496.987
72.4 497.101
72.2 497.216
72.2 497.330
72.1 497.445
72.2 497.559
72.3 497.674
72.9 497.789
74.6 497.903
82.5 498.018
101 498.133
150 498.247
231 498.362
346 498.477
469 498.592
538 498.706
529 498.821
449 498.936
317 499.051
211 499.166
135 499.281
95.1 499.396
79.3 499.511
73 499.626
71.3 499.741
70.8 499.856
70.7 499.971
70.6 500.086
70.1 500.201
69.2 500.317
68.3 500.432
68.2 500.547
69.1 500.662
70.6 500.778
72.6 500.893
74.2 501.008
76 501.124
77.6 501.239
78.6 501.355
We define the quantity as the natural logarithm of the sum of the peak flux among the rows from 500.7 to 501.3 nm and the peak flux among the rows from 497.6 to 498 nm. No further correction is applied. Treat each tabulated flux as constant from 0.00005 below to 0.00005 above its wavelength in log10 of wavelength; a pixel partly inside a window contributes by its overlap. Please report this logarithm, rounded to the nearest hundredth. 5.03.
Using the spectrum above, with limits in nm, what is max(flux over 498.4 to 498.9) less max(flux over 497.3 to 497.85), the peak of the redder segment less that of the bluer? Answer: 465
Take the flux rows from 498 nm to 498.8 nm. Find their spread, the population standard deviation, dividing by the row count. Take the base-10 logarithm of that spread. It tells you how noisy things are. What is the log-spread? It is 2.2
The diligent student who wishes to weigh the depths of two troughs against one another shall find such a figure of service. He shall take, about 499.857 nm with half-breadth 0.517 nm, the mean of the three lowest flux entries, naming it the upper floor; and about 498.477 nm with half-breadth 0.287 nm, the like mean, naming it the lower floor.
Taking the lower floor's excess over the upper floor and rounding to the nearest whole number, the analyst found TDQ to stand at 172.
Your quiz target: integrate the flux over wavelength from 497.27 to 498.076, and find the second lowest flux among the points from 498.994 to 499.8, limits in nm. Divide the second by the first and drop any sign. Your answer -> 1.2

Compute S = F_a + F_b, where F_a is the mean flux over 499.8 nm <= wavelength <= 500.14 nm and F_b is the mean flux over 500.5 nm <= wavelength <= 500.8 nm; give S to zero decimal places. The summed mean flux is 140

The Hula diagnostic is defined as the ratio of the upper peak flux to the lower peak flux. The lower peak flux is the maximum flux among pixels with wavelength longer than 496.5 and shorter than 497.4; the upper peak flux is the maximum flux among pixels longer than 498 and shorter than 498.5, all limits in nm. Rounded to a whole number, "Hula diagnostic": 5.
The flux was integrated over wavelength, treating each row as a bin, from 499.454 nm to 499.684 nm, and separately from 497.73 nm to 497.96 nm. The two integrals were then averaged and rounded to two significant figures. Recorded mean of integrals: 17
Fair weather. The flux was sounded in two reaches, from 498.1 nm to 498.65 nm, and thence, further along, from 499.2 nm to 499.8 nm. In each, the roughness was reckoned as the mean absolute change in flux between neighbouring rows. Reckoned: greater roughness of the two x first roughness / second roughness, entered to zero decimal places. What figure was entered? 531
